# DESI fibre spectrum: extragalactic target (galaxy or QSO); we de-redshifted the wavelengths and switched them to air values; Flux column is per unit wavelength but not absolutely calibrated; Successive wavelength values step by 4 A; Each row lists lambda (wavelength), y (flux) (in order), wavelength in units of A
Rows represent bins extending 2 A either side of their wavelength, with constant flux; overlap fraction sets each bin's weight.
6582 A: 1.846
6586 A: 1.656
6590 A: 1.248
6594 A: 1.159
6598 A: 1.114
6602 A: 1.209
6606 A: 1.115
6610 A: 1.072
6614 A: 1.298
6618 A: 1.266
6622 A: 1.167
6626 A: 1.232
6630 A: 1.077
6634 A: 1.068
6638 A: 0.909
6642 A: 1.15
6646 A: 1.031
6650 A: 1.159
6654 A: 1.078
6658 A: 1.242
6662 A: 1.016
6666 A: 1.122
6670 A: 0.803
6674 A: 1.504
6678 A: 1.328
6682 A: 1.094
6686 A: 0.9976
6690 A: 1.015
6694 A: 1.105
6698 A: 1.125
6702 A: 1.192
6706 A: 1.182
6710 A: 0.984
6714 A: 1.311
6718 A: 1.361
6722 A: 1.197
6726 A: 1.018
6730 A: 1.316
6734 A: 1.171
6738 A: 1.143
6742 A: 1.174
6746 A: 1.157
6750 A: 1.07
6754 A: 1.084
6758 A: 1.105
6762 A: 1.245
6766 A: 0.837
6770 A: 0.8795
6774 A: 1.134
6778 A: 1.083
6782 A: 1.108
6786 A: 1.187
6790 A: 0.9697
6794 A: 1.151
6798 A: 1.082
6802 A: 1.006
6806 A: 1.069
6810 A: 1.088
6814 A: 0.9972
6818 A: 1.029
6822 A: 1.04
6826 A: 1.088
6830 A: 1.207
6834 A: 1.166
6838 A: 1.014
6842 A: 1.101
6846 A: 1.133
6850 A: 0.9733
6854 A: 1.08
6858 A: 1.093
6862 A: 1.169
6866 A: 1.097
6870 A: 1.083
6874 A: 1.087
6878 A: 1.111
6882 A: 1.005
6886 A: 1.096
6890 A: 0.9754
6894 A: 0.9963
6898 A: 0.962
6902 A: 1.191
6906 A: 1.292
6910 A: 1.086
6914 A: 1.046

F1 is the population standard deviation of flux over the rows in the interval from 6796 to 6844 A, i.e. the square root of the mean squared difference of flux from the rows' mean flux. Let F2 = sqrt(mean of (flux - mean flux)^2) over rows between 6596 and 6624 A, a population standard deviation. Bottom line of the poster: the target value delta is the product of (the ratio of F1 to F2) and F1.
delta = 0.05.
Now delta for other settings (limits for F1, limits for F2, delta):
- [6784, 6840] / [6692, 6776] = 0.04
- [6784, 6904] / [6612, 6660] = 0.05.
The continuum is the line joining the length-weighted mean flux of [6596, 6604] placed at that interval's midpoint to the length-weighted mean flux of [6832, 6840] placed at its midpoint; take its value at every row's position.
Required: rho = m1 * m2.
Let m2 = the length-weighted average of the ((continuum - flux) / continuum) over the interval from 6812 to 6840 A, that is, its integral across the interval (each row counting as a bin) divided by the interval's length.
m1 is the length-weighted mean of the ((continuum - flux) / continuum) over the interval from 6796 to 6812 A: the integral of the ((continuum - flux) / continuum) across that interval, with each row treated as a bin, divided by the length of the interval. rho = 0.0005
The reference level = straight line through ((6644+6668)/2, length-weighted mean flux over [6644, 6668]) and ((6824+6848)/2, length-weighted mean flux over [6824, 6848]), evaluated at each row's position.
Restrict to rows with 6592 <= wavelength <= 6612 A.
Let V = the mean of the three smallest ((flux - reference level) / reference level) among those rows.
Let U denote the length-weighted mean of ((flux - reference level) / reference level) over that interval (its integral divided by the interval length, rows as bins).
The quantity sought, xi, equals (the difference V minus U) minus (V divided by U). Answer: 0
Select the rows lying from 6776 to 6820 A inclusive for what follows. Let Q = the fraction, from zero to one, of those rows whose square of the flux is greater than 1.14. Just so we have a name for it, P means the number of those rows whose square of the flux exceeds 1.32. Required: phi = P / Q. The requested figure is 3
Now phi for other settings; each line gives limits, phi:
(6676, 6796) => 17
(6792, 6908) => 9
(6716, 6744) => 6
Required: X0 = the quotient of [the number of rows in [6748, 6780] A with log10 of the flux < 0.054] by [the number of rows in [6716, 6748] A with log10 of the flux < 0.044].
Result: 6.00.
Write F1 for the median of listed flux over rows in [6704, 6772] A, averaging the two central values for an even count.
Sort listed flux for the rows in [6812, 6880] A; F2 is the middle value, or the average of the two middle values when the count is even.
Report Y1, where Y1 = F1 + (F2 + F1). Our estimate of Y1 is 3.40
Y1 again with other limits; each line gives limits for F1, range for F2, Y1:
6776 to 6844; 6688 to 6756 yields 3.32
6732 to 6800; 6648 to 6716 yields 3.34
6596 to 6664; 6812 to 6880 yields 3.32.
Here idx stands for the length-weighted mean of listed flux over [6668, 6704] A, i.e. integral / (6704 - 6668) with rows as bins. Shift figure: 1.13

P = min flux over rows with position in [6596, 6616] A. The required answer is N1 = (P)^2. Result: 1.15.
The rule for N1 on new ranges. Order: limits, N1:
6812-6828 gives 0.99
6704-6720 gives 0.97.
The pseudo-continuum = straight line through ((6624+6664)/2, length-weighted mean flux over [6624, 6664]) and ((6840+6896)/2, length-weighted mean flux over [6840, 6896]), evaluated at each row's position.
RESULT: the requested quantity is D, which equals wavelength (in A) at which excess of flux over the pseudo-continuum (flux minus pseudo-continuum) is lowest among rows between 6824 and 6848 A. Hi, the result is 6838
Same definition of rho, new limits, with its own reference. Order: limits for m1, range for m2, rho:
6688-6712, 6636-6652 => 0.0020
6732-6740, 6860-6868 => 0.0016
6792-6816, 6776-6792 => 0.0005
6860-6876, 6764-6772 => -0.0060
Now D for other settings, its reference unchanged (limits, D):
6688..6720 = 6710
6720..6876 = 6766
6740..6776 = 6766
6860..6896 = 6890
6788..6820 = 6790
